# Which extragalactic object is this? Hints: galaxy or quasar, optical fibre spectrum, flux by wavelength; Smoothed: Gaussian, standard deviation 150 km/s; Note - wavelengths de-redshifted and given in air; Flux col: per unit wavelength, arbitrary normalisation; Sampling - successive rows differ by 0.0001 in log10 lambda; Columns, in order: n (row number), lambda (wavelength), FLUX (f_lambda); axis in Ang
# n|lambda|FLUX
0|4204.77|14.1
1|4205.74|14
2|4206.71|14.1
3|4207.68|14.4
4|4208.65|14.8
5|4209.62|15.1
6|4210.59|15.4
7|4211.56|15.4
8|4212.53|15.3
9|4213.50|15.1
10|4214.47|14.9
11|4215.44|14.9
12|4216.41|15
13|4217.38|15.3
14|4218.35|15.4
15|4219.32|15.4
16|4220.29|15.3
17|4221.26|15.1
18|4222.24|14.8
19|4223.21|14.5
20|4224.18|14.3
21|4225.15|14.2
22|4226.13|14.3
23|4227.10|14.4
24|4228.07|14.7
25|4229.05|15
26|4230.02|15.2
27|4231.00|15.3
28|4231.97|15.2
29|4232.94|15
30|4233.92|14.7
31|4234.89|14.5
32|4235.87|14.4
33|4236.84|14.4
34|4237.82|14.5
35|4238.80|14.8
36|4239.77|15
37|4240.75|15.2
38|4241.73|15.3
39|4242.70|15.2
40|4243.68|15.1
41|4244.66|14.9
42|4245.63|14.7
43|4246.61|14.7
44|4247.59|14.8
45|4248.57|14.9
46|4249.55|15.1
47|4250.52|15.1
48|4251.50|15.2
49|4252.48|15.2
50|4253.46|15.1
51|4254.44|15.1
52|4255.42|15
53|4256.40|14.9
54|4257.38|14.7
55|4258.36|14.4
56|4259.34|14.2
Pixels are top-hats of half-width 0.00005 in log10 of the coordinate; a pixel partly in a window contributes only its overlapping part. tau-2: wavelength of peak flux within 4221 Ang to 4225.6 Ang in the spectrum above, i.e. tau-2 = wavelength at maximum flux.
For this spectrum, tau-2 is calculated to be 4221.26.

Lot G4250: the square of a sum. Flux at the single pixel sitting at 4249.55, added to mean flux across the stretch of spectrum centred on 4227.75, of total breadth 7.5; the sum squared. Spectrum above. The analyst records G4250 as 887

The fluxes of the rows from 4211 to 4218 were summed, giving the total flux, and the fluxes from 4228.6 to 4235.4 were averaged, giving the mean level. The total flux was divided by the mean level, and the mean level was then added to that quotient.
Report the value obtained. 22.1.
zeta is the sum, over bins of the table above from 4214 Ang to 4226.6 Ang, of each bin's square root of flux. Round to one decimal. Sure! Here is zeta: 50.1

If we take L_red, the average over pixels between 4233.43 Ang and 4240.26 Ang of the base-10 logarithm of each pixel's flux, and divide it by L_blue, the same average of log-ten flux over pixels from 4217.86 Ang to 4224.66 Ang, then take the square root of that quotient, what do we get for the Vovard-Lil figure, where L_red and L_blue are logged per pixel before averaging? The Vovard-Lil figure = 1.00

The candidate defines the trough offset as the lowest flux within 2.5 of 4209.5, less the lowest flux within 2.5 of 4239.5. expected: -0.10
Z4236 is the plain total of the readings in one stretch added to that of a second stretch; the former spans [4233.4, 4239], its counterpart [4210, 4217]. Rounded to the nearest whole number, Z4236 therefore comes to 193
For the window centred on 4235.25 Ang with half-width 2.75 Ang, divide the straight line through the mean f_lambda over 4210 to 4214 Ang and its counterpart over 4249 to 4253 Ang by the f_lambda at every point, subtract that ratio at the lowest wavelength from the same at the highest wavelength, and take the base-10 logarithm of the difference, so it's -1.47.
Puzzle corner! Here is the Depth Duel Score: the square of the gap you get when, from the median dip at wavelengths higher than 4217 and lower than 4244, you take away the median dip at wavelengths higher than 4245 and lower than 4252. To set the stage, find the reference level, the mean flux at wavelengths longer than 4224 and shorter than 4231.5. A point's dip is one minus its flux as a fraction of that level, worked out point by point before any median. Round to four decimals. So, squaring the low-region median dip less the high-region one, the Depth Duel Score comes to 0.0000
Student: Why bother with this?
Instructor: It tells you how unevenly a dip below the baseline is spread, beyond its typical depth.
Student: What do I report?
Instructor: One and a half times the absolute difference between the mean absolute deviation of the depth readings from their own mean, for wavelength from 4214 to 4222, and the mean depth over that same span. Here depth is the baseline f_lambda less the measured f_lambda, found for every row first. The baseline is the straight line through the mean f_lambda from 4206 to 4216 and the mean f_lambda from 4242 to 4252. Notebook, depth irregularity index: 0.61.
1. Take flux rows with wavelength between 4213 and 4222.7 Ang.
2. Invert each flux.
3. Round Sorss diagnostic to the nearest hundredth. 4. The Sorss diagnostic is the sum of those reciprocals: 0.66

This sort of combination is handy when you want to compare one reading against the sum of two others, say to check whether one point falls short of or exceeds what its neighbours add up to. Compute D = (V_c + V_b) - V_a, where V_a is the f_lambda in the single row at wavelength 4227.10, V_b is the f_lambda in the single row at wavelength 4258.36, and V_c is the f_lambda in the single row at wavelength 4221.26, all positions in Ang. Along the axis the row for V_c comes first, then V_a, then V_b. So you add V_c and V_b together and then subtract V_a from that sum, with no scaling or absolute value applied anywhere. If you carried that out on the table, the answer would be 15.1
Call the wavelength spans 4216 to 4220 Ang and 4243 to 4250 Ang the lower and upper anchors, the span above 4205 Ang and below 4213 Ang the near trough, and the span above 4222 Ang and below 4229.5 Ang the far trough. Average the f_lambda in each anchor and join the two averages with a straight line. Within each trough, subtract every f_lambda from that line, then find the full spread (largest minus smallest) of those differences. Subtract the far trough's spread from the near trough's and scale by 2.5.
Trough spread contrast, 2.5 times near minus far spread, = 1.6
